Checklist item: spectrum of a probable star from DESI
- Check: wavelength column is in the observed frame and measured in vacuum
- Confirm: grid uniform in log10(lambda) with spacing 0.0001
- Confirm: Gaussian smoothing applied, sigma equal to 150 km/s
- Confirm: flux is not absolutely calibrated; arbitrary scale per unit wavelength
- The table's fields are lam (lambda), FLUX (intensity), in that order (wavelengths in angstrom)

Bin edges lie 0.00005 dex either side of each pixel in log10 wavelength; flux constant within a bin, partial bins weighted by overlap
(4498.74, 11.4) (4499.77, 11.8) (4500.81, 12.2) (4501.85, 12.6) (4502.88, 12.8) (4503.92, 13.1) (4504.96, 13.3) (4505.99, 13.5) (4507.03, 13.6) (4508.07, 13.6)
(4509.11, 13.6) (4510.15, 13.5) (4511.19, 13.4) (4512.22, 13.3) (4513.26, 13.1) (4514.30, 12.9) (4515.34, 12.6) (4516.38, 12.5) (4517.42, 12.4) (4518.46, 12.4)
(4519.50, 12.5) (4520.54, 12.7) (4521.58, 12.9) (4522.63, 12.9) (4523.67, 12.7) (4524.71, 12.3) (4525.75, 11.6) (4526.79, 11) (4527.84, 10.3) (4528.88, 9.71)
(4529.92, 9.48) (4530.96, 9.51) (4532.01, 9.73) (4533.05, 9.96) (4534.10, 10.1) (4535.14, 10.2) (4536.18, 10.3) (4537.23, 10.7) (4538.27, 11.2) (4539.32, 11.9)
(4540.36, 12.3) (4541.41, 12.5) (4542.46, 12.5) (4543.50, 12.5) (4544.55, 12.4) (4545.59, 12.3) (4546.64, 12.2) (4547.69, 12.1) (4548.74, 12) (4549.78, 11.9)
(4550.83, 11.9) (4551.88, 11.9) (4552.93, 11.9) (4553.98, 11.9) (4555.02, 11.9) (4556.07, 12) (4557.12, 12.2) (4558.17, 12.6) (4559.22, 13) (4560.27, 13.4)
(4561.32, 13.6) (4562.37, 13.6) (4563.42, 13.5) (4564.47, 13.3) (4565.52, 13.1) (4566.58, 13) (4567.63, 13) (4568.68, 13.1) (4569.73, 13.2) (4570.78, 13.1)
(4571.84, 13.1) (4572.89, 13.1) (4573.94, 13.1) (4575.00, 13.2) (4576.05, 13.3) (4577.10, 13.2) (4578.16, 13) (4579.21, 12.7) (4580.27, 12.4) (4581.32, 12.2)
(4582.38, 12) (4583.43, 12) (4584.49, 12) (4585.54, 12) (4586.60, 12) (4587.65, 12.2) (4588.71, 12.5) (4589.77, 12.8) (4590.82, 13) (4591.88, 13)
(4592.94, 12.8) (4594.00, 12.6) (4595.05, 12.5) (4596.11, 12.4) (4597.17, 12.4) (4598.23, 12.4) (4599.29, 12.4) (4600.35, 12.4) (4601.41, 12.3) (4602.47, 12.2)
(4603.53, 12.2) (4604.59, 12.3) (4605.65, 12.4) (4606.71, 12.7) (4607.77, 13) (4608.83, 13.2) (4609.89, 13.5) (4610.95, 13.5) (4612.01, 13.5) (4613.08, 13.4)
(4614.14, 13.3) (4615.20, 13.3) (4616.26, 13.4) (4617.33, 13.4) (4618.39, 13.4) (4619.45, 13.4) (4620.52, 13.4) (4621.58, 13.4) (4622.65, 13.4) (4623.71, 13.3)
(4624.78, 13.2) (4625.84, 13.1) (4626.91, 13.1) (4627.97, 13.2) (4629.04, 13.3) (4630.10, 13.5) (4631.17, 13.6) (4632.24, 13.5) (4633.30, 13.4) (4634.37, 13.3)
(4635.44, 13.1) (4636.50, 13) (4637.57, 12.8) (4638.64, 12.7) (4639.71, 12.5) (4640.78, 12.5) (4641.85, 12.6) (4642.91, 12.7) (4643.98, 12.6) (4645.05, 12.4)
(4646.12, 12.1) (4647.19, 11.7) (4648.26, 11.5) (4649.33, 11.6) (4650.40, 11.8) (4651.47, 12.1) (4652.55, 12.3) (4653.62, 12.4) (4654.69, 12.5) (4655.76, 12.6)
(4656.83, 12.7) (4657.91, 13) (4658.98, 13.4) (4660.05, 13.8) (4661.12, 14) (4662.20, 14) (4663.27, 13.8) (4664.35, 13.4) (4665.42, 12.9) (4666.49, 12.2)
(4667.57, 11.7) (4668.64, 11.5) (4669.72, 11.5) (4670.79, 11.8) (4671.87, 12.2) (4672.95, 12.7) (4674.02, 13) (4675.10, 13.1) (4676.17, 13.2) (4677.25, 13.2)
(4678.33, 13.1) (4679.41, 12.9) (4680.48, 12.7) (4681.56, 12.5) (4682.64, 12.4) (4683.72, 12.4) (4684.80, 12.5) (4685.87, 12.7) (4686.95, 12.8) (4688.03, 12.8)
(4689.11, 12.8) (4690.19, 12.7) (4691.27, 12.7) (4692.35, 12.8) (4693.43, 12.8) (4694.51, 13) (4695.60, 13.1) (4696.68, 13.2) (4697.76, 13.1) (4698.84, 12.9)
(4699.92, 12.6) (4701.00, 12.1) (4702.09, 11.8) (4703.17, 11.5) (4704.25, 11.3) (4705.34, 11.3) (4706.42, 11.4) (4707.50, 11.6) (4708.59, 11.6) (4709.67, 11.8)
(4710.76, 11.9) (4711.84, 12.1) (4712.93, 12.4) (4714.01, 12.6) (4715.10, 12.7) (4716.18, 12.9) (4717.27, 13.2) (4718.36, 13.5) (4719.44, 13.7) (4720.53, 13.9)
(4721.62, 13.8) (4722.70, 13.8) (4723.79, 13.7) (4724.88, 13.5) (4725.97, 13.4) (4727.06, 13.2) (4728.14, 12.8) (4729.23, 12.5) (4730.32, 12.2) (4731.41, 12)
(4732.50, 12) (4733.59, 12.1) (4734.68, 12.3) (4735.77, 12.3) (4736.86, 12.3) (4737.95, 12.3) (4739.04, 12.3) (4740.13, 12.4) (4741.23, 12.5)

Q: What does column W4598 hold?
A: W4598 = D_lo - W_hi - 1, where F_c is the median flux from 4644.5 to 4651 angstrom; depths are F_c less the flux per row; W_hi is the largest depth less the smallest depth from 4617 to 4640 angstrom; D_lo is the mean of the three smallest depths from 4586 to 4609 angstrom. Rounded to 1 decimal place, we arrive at -3.4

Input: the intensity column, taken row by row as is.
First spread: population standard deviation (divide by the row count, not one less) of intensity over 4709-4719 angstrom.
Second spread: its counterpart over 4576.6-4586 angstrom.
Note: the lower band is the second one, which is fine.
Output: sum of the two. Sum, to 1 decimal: 1.0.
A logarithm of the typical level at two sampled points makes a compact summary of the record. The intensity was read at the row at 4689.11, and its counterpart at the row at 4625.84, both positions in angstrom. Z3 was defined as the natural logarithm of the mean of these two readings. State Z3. 2.56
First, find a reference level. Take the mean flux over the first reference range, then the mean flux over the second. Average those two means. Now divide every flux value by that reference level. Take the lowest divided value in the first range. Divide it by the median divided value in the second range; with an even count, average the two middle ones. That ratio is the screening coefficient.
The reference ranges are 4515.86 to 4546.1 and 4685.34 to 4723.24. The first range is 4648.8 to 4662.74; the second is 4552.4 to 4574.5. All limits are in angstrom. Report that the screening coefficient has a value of 0.885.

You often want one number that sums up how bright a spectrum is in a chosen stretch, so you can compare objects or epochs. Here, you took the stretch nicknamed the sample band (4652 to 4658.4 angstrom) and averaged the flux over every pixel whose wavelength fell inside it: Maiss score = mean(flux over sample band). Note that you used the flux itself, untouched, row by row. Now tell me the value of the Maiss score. 12.6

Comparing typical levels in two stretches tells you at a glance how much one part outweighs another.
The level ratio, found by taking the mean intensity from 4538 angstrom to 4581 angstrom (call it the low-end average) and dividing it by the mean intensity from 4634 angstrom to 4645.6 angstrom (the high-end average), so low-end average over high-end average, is 0.99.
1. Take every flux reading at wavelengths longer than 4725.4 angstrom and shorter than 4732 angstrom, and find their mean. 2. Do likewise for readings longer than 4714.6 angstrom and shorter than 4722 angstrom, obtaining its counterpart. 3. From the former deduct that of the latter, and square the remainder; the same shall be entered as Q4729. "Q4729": 0.5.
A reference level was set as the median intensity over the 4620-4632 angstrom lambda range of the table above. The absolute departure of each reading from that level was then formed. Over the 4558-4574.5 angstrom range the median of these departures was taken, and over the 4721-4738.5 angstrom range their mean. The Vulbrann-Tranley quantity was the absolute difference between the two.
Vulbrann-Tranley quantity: 0.55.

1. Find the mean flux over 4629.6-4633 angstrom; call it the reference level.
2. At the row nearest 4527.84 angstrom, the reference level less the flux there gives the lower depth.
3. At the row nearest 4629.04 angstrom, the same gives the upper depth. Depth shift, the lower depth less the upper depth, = 3.0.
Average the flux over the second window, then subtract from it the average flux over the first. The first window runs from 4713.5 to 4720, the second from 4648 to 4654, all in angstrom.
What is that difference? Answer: -1.15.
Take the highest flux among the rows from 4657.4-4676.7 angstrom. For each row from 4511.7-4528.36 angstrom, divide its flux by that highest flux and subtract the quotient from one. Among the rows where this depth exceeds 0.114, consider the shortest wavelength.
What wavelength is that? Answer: 4517.42 angstrom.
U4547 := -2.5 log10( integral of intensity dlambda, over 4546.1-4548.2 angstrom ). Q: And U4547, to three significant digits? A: -3.51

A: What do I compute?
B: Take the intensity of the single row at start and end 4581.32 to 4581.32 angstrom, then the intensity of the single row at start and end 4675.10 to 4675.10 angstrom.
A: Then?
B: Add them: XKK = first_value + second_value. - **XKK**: 25.3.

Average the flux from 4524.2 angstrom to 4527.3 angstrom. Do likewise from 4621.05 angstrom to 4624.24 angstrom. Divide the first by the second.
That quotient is 0.87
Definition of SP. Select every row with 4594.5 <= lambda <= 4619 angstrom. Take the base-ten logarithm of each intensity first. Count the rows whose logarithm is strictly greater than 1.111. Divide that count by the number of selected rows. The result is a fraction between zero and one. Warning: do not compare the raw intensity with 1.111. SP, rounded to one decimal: 0.5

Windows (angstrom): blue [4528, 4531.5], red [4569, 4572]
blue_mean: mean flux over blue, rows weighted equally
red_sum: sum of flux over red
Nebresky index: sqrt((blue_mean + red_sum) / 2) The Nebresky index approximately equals 4.95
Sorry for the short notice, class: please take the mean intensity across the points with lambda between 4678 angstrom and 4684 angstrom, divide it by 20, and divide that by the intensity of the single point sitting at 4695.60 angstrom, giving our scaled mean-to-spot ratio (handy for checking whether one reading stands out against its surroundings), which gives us 0.048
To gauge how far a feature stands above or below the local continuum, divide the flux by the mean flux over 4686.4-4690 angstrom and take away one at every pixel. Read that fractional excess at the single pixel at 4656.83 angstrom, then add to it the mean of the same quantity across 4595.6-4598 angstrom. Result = -0.04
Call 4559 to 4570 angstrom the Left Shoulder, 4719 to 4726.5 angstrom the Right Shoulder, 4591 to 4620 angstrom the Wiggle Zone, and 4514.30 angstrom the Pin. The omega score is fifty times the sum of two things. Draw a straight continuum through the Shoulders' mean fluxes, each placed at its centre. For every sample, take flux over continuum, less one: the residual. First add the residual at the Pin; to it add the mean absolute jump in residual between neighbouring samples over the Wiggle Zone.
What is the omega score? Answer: -0.5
